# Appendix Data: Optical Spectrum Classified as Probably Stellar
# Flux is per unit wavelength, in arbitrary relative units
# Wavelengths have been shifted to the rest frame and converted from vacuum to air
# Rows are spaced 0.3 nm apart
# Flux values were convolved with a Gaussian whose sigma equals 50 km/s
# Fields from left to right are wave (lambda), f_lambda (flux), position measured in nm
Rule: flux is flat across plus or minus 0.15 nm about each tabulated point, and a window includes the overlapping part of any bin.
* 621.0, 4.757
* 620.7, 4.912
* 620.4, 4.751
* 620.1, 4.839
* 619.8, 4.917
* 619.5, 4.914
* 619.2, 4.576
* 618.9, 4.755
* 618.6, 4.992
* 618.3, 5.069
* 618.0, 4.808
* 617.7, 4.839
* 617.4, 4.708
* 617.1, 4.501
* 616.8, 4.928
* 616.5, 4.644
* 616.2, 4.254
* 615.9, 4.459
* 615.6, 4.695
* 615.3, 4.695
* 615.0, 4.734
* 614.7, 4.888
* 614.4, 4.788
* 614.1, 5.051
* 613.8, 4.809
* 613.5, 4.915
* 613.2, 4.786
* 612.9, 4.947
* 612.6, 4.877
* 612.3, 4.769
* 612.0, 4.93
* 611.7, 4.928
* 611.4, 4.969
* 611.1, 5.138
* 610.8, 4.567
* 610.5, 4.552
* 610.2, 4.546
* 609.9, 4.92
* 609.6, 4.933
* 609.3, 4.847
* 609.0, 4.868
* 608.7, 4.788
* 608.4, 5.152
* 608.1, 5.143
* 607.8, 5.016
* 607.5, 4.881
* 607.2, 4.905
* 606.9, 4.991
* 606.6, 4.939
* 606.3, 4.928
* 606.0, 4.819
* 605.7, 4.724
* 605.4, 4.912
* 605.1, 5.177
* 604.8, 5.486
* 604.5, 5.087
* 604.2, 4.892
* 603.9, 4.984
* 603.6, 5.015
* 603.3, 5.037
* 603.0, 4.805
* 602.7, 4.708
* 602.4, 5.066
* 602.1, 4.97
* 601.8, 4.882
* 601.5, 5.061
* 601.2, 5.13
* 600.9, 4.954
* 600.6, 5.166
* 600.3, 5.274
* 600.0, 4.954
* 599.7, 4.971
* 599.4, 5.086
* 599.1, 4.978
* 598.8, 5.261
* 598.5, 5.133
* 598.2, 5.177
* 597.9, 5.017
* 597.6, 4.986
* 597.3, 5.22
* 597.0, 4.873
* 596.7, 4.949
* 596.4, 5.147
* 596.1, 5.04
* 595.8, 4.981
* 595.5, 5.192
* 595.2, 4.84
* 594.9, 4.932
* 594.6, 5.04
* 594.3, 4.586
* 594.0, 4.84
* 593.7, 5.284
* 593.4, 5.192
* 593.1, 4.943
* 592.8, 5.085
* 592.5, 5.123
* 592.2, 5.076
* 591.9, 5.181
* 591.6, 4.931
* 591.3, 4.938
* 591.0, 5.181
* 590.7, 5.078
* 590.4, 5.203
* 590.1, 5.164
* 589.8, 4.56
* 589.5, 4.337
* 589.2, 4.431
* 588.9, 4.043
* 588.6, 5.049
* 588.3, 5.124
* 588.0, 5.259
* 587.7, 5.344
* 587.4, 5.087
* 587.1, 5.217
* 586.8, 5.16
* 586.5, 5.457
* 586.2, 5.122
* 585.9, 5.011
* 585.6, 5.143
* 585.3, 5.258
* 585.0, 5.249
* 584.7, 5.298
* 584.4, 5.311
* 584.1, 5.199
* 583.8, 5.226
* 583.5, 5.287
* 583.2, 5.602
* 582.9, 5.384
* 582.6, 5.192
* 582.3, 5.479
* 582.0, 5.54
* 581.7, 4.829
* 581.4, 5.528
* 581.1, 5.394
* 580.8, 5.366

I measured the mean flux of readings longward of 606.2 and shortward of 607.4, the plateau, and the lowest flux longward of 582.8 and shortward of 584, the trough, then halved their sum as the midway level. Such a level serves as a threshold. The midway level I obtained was 5.08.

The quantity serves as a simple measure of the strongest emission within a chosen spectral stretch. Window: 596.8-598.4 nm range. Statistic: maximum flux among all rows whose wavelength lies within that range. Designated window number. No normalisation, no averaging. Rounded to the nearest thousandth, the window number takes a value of 5.220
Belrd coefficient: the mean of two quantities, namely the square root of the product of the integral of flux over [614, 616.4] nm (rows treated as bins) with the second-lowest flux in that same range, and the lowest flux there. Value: 5.7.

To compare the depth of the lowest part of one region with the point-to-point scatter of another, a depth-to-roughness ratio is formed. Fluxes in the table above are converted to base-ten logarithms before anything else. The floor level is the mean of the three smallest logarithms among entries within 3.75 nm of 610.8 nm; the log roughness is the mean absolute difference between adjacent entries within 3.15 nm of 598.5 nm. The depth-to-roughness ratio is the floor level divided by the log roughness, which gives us 51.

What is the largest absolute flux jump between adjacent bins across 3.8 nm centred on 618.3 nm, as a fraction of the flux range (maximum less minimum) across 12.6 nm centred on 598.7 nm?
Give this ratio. 0.5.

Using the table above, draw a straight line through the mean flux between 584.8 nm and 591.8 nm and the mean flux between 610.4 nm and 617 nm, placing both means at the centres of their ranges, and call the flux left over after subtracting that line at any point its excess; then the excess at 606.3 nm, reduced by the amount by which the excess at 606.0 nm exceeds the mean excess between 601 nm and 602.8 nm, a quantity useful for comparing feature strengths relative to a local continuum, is 0.19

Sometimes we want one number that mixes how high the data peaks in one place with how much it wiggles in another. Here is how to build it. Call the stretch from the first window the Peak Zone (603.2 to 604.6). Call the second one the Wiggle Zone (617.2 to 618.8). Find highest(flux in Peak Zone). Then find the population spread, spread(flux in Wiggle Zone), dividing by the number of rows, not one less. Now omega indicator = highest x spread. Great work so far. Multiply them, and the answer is 0.7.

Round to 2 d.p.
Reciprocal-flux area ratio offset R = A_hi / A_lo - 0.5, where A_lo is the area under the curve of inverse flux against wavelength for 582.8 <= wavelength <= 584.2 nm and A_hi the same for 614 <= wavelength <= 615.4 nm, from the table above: 0.61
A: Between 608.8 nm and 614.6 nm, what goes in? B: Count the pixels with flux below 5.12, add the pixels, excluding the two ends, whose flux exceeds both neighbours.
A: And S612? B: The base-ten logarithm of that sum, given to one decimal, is 1.4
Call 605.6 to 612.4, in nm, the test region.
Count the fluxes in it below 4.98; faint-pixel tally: 18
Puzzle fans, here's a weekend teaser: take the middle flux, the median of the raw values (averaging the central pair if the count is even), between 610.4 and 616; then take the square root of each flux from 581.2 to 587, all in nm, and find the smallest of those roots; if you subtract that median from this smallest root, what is -2.6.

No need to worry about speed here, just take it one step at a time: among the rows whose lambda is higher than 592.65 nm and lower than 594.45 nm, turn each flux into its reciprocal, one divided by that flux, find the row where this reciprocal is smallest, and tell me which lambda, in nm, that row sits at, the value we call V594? 593.7 nm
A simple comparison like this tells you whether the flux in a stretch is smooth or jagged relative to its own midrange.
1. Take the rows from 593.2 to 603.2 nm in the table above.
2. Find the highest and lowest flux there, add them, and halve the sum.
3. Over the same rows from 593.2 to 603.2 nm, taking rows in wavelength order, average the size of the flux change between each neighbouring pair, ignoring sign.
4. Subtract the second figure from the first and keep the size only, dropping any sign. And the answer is 4.8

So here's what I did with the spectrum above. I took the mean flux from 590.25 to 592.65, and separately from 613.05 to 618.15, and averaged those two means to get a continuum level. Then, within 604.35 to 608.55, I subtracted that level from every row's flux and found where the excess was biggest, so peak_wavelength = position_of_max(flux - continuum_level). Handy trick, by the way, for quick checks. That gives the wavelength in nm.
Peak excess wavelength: 604.8 nm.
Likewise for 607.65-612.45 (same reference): 608.4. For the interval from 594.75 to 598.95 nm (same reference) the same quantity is 598.8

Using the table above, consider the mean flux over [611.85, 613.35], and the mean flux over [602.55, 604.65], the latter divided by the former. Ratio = 1.01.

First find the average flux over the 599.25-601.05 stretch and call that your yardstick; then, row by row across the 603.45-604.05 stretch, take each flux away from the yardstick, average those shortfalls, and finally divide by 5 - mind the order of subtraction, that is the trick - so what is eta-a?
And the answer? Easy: 0.014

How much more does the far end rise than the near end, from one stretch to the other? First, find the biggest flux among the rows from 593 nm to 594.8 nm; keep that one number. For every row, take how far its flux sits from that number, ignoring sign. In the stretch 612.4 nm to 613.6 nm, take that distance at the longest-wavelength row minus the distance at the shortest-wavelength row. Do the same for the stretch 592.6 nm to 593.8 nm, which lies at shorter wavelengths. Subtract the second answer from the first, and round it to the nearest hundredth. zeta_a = 0.16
